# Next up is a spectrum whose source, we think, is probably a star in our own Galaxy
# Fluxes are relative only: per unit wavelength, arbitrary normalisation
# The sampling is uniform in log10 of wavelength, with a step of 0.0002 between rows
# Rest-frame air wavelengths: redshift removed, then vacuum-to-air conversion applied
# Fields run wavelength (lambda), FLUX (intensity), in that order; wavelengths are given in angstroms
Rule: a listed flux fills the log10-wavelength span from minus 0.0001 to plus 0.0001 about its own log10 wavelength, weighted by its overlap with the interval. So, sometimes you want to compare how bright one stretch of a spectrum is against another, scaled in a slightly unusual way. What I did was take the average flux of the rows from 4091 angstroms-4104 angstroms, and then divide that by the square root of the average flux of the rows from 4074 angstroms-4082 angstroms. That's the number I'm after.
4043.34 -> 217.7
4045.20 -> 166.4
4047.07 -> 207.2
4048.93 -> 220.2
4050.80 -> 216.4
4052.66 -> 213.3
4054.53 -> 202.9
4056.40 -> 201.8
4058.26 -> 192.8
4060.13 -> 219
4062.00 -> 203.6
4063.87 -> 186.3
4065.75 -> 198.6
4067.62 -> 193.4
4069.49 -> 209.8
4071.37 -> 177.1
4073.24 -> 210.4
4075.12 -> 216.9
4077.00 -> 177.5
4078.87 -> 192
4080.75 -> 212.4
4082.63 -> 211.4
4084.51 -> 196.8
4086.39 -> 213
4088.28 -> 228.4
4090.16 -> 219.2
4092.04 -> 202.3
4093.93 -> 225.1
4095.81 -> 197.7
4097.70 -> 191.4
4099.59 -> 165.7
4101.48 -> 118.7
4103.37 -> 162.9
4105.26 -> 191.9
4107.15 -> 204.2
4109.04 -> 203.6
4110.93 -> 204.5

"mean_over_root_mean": 12.8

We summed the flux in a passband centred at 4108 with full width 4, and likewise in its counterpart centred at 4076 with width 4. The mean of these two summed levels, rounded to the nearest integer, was 401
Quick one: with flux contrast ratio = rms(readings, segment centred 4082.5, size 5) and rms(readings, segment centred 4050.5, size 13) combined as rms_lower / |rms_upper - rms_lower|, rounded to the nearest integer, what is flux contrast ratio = 90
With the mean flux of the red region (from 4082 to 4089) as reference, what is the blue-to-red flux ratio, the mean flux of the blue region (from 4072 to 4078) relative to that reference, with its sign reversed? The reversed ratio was -0.95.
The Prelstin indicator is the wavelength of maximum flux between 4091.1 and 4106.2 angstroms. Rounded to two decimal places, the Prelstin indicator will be 4093.93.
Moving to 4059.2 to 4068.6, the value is 4060.13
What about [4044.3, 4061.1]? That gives 4048.93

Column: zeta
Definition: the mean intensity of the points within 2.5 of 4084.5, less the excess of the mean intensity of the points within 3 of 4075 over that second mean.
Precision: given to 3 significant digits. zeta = 213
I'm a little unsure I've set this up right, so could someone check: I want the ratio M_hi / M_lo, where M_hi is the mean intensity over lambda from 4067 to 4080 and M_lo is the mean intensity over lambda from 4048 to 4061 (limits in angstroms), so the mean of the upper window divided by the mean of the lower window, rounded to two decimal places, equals 0.94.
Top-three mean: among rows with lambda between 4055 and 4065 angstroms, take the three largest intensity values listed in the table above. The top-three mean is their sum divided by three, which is 208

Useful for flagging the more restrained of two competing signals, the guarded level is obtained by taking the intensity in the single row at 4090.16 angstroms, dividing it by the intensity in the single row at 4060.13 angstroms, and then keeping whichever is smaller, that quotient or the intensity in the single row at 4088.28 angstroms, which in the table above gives 1.00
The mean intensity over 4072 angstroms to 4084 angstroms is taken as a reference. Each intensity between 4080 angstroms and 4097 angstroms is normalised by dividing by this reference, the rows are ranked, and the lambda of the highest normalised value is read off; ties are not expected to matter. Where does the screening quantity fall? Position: 4088.28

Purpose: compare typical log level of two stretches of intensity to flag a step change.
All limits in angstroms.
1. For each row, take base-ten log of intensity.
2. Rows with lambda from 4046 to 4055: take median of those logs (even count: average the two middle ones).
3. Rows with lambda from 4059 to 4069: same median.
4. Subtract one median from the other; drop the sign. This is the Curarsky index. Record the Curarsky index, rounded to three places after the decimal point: 0.031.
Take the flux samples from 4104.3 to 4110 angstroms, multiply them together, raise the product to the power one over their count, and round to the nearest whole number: 200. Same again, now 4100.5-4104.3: 139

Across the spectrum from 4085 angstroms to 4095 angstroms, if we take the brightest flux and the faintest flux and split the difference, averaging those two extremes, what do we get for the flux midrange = 215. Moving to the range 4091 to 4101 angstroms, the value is 195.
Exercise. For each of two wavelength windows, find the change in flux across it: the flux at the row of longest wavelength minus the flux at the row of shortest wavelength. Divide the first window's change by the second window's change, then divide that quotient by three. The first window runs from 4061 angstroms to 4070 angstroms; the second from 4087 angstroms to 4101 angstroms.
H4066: -0.03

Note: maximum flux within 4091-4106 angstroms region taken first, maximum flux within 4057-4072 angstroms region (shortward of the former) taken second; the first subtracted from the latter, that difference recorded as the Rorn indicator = -6.1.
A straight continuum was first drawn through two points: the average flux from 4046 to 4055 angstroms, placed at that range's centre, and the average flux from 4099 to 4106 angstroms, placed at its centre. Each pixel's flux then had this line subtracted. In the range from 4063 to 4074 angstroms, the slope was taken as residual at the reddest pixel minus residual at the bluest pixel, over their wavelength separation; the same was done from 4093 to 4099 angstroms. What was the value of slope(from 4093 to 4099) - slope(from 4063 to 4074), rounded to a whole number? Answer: -12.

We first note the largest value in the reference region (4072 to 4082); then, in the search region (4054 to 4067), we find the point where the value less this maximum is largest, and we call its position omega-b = 4060.13 angstroms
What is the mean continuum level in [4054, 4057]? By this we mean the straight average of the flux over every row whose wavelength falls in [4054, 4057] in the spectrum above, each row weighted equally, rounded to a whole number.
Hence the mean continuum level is 202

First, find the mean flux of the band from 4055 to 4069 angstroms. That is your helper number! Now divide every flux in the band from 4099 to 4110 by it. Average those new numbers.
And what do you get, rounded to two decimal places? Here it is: 0.88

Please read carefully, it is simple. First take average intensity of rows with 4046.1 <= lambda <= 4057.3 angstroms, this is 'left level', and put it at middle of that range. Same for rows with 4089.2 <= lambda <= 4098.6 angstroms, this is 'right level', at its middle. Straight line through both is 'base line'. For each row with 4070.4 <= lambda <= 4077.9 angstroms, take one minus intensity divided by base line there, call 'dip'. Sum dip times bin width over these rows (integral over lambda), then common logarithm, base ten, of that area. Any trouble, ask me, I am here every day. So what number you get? -0.33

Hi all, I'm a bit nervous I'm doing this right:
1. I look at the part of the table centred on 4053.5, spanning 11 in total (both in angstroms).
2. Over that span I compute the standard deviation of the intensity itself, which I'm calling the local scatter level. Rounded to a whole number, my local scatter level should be 10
